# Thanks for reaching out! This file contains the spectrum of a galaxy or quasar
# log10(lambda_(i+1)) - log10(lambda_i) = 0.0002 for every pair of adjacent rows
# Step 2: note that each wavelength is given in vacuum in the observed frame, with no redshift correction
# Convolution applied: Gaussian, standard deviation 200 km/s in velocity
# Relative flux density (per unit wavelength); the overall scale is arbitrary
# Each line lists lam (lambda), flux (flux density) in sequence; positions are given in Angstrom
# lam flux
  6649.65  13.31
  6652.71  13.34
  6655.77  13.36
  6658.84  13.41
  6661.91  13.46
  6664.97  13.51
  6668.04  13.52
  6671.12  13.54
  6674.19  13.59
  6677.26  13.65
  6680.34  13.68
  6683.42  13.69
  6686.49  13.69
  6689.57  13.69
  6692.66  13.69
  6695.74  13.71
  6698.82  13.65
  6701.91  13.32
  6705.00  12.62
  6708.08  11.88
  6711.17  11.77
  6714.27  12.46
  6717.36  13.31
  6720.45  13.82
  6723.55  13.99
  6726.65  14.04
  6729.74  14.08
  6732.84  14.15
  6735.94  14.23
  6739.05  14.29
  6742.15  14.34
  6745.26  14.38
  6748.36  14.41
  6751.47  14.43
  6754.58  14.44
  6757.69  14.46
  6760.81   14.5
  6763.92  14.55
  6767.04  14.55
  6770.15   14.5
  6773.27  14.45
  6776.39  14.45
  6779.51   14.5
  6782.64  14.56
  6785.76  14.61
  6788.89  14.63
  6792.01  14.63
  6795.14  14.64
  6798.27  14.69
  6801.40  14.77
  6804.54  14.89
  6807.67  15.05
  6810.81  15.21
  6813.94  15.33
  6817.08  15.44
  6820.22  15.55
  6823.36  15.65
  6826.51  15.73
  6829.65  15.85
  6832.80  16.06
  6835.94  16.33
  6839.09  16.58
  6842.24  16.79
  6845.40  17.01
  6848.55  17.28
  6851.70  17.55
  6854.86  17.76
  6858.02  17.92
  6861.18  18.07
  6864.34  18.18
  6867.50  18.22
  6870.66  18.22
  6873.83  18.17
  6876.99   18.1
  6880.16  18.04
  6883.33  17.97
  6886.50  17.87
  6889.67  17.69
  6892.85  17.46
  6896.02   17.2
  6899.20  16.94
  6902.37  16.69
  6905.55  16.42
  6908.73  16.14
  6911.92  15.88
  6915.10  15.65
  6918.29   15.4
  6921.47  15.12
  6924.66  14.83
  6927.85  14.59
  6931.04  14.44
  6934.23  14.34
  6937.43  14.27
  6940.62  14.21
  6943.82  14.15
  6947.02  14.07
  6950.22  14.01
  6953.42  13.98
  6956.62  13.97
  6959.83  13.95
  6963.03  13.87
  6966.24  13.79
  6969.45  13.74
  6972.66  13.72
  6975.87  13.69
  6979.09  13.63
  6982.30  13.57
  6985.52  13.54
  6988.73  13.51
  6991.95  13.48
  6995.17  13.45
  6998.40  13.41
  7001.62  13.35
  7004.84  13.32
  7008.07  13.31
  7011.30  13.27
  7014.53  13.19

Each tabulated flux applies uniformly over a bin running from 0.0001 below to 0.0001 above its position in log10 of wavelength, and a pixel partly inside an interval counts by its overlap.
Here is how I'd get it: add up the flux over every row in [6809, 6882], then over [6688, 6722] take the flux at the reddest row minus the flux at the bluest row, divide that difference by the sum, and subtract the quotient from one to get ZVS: 1.00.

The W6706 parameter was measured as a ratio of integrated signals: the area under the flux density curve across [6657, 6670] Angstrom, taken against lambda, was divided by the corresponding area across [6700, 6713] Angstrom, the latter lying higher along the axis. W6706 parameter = 1.08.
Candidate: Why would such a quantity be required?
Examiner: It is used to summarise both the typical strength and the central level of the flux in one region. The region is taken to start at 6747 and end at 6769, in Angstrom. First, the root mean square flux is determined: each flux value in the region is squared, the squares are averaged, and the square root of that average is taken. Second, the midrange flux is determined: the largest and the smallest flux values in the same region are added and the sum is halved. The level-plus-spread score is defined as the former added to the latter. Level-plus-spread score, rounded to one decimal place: 29.0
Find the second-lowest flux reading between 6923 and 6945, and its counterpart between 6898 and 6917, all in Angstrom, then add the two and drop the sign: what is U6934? 30.1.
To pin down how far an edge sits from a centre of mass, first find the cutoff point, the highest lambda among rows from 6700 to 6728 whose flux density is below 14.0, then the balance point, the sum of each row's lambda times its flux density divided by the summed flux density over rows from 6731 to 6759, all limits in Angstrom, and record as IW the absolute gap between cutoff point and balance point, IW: 21.8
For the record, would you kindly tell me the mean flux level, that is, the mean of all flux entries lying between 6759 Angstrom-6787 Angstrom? 14.5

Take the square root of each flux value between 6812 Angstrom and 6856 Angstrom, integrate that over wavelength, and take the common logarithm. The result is 2.25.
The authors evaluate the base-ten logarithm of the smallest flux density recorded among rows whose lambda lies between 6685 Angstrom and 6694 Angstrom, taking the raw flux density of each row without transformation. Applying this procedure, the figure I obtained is 1.136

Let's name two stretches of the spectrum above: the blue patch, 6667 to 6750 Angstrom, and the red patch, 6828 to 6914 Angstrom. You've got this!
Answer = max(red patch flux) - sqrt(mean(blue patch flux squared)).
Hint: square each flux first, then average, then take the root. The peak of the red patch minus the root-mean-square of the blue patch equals 4.6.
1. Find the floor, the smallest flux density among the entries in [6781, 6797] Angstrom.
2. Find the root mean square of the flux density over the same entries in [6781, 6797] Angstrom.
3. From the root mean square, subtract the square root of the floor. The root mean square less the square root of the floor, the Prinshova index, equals 10.8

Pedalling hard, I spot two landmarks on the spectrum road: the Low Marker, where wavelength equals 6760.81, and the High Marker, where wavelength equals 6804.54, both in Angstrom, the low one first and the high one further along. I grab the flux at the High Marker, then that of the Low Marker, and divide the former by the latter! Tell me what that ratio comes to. 1.03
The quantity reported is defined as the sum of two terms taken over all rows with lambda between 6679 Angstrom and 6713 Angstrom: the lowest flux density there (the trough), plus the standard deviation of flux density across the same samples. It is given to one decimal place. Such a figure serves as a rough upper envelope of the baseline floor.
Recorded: 12.5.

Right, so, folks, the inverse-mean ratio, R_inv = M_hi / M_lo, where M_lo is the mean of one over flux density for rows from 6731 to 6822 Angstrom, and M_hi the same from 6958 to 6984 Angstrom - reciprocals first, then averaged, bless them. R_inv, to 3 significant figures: 1.06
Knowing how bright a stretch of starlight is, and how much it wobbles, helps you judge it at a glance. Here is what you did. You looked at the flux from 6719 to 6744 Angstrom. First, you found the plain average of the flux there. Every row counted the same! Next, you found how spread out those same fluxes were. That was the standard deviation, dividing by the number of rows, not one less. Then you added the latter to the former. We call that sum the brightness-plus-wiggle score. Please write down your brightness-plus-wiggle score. 14.3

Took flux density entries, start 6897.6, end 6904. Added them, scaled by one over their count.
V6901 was 17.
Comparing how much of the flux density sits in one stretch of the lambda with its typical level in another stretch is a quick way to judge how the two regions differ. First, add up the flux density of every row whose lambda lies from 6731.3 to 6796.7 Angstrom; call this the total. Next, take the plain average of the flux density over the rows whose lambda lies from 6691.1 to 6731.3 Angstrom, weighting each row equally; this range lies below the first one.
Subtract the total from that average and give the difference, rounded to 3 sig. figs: -290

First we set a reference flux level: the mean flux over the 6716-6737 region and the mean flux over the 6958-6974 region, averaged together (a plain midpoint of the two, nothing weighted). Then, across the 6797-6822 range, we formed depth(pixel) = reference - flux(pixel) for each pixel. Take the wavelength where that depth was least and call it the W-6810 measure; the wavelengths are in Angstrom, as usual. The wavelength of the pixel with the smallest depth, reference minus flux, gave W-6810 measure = 6820.22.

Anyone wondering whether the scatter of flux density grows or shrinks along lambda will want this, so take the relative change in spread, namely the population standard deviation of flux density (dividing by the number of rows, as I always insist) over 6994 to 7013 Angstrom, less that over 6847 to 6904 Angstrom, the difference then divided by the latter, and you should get -0.86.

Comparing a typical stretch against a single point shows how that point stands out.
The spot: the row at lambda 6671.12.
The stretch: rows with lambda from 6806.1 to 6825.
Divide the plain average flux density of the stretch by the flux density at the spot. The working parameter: 1.14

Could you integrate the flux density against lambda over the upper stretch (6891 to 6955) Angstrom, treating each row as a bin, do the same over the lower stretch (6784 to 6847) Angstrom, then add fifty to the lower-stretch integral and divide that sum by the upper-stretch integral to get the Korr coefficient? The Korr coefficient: 1.05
